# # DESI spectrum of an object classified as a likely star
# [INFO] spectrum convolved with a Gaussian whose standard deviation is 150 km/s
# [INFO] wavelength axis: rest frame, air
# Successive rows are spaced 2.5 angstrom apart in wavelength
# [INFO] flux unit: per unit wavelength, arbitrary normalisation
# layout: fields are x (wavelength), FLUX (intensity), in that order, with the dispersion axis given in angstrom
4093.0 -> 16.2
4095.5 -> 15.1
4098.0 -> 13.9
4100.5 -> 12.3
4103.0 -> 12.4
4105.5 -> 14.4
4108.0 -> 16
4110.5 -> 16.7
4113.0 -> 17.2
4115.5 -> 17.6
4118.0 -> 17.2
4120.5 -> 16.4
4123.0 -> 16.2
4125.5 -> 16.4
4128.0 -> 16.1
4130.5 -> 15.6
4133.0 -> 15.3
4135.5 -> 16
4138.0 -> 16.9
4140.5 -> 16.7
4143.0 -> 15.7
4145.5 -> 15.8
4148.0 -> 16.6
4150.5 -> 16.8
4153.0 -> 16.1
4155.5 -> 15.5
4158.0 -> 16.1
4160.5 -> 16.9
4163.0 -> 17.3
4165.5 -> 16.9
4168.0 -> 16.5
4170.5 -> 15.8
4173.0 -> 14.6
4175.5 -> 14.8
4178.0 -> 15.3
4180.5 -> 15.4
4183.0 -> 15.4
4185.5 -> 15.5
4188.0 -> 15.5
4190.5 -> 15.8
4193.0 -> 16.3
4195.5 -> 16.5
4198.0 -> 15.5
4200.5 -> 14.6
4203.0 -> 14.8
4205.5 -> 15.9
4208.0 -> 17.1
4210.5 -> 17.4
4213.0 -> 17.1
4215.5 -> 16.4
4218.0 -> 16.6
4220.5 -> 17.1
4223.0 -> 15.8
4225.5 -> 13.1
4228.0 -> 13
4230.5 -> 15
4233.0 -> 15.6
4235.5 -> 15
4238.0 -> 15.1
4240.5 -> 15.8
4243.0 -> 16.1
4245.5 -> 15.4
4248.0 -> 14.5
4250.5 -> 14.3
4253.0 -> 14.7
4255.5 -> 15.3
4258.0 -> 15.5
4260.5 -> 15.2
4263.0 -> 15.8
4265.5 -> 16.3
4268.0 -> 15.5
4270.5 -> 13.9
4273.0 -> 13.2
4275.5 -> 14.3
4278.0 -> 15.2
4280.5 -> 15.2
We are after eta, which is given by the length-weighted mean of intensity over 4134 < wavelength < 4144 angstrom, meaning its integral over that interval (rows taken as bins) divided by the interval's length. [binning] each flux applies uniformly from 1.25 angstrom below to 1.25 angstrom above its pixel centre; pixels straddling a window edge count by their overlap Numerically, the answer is 16.3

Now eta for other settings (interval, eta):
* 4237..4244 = 15.7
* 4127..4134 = 15.7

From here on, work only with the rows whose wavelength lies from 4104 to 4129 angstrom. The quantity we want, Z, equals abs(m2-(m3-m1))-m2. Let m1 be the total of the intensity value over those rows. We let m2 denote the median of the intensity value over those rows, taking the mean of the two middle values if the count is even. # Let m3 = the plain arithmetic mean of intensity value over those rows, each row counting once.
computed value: 148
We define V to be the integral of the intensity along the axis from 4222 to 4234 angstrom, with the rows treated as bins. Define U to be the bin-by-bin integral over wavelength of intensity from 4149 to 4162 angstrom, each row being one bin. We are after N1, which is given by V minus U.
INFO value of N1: -38.6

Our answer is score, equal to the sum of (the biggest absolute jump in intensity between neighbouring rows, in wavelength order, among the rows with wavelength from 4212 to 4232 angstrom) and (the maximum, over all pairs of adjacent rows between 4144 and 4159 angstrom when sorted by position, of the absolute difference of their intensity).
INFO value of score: 3.5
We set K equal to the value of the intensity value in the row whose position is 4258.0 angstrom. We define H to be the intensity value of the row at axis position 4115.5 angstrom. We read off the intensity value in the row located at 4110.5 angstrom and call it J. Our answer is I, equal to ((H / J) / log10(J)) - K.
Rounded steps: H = 17.6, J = 16.7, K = 15.5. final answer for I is -14.6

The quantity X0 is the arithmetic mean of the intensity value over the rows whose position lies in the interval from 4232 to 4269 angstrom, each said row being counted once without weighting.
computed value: 15.3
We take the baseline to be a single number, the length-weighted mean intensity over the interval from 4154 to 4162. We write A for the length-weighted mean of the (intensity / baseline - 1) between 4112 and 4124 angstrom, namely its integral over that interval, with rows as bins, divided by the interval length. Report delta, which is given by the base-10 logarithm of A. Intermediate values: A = 0.045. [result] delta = -1.3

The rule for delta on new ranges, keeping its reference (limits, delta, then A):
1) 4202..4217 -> -1.8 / 0.017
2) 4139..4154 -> -2.2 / 0.006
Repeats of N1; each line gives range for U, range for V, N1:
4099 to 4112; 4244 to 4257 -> 6.1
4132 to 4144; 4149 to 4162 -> 18.2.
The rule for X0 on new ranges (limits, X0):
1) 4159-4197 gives 15.9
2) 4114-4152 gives 16.4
